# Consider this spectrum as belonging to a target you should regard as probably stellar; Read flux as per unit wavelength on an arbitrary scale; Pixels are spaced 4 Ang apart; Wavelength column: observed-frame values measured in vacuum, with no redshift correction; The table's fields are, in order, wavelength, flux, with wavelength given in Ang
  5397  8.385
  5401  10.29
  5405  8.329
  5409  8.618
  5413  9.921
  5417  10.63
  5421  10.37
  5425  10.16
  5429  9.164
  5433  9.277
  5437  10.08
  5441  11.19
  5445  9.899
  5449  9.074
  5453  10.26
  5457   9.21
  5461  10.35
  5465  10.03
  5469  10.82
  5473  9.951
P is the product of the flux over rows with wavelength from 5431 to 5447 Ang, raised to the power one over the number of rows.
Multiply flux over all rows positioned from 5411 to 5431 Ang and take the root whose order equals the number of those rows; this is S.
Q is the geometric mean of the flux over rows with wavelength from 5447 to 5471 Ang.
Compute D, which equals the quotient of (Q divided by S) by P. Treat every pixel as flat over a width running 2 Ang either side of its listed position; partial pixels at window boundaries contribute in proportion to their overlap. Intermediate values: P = 10.09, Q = 9.94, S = 10.0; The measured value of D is 0.098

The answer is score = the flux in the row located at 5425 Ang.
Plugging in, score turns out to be 10.16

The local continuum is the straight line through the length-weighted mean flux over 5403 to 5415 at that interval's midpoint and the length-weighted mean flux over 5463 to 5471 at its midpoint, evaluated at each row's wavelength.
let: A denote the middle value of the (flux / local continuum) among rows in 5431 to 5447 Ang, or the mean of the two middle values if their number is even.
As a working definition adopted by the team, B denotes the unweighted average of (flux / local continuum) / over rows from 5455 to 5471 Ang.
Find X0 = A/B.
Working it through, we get 1.05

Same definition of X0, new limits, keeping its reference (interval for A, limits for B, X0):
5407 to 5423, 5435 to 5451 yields 1.08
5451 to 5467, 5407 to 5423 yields 0.91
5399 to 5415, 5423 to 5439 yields 1.01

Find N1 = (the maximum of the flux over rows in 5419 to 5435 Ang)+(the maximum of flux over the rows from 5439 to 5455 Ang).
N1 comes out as 21.56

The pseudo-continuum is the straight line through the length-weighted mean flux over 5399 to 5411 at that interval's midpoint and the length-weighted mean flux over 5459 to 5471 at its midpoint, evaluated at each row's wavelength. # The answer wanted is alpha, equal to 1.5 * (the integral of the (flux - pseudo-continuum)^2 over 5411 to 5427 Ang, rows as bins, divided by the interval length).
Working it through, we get 1.3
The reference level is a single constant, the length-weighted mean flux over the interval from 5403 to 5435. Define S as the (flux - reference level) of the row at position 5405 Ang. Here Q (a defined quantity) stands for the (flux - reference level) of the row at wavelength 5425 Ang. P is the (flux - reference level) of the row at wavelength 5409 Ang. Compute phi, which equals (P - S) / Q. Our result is 0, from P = -0.9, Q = 0.6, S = -1.23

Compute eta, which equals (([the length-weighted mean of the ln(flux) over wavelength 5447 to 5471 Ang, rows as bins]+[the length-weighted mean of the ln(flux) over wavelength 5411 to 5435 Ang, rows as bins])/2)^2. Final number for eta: 5.27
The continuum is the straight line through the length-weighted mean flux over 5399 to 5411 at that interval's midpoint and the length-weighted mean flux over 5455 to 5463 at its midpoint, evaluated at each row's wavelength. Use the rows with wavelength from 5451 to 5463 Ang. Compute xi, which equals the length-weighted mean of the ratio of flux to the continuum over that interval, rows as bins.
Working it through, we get 1.02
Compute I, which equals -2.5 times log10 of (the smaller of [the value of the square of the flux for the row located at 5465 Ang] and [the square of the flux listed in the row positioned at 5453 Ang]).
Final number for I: -5.01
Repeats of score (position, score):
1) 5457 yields 9.21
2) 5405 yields 8.329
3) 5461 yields 10.35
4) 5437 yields 10.08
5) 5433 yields 9.277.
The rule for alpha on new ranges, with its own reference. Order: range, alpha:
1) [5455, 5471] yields 0.5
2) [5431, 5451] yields 0.9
